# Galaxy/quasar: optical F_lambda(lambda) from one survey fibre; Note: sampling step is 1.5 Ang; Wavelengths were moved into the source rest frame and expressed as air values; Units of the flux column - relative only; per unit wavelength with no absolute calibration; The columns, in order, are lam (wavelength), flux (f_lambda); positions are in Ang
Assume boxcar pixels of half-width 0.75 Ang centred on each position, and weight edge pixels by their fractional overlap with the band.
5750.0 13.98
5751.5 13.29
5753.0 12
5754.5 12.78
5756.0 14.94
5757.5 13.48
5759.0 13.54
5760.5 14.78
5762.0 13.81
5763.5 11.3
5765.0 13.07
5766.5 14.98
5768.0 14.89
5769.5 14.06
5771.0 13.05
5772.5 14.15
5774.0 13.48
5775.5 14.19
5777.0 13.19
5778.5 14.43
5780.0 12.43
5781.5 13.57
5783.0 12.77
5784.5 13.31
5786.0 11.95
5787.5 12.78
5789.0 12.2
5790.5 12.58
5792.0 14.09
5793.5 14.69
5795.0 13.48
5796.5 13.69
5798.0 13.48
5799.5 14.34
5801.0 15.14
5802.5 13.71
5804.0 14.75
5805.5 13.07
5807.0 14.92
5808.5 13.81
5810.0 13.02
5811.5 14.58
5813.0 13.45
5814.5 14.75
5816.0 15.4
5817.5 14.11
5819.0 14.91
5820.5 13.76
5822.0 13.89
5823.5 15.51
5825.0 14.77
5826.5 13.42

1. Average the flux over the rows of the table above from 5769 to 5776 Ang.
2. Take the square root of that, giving 3.71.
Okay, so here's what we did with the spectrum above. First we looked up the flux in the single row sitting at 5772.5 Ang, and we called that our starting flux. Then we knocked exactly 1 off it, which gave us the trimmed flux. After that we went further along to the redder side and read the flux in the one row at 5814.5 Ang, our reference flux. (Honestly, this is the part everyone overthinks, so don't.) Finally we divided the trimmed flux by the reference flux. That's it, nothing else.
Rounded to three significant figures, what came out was 0.892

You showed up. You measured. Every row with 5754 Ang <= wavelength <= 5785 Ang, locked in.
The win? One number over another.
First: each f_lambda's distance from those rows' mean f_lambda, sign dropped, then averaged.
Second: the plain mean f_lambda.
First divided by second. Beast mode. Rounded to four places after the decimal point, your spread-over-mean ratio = 0.0529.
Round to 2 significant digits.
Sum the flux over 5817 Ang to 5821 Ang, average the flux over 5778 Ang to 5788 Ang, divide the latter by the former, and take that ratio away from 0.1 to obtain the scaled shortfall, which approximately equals -0.20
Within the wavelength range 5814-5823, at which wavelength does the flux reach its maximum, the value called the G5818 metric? 5816.0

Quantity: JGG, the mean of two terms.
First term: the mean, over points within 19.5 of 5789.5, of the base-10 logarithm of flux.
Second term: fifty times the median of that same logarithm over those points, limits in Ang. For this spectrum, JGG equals 28.8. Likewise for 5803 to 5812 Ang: 29.4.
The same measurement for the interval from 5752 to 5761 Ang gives 28.8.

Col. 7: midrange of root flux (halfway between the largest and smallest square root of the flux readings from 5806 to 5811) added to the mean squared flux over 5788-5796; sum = 184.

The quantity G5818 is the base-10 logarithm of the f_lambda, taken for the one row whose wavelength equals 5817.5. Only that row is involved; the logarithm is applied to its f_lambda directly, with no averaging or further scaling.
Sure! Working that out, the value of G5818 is 1.15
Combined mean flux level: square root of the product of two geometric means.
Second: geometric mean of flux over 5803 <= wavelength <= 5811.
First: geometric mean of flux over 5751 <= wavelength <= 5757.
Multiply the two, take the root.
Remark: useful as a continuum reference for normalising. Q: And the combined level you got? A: 13.5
